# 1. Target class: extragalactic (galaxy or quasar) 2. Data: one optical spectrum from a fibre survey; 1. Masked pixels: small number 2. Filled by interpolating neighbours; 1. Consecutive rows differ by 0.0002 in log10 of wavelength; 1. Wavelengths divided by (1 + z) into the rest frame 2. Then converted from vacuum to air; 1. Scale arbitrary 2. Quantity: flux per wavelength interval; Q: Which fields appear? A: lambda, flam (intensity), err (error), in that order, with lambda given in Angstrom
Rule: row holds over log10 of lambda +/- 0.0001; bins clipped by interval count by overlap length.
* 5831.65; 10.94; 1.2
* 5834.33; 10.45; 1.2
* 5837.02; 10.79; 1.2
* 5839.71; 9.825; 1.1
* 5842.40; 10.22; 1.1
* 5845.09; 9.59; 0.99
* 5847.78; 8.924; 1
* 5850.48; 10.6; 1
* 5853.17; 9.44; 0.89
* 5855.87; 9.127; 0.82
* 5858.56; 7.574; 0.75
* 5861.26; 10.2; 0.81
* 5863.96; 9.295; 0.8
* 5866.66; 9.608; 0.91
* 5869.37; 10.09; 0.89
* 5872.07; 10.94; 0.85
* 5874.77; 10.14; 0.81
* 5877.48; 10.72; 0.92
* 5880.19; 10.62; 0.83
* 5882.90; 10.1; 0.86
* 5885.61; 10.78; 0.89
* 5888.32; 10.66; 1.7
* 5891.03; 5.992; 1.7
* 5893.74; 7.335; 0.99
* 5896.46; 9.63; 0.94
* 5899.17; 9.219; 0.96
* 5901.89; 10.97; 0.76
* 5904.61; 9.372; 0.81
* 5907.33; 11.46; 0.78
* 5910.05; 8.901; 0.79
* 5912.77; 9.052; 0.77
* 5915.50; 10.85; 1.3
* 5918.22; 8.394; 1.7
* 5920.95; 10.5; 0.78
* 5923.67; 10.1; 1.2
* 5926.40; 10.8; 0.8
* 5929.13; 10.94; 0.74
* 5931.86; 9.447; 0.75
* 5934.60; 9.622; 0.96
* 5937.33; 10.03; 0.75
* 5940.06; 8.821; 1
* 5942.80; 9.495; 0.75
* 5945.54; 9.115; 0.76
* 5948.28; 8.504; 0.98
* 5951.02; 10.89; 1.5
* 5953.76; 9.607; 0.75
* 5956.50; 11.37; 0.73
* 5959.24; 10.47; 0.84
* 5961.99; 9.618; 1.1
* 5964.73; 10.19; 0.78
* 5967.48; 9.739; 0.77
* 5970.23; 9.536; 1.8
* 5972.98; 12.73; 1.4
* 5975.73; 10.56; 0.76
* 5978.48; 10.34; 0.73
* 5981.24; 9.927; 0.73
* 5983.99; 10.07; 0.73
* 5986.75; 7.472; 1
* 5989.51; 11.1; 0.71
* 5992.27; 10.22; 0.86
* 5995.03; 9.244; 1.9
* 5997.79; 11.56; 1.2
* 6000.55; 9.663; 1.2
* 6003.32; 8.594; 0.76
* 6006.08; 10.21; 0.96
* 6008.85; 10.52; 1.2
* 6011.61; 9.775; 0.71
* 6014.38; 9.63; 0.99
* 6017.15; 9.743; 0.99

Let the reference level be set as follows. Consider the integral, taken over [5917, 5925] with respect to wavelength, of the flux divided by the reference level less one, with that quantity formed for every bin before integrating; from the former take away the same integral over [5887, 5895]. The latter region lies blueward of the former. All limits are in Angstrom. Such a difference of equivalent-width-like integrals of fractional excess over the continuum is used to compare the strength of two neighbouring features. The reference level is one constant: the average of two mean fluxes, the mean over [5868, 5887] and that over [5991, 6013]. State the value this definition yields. 1.3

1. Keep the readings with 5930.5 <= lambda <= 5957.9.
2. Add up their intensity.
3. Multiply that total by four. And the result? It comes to 388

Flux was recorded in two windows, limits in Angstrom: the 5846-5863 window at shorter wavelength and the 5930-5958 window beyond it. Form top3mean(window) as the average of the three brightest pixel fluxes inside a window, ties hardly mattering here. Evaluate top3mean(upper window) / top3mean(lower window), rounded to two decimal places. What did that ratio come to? 1.07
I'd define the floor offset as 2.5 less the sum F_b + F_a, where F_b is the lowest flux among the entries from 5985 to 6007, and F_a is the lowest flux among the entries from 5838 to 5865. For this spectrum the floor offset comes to -12.5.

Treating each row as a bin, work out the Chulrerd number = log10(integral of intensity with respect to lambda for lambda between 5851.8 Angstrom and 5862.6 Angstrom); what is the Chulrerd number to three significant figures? 1.99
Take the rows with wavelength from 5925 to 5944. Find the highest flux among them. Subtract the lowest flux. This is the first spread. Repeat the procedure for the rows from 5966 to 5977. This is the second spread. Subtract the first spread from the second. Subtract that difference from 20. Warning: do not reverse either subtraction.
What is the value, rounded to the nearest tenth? 18.9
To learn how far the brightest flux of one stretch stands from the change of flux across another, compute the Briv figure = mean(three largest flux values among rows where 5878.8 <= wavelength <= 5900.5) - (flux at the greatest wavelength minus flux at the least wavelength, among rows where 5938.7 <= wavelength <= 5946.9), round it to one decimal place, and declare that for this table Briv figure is 10.4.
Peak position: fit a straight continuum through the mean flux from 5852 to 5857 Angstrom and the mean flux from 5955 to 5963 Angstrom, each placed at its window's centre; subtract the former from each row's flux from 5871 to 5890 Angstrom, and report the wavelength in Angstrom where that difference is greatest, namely 5872.07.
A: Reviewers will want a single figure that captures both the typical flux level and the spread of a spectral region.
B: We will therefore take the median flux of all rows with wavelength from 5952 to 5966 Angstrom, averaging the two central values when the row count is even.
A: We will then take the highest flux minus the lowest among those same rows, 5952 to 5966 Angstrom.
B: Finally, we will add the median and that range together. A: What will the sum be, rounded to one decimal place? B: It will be 12.0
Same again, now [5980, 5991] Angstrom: 13.6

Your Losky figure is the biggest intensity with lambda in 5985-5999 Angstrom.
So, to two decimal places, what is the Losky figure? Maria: 11.56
